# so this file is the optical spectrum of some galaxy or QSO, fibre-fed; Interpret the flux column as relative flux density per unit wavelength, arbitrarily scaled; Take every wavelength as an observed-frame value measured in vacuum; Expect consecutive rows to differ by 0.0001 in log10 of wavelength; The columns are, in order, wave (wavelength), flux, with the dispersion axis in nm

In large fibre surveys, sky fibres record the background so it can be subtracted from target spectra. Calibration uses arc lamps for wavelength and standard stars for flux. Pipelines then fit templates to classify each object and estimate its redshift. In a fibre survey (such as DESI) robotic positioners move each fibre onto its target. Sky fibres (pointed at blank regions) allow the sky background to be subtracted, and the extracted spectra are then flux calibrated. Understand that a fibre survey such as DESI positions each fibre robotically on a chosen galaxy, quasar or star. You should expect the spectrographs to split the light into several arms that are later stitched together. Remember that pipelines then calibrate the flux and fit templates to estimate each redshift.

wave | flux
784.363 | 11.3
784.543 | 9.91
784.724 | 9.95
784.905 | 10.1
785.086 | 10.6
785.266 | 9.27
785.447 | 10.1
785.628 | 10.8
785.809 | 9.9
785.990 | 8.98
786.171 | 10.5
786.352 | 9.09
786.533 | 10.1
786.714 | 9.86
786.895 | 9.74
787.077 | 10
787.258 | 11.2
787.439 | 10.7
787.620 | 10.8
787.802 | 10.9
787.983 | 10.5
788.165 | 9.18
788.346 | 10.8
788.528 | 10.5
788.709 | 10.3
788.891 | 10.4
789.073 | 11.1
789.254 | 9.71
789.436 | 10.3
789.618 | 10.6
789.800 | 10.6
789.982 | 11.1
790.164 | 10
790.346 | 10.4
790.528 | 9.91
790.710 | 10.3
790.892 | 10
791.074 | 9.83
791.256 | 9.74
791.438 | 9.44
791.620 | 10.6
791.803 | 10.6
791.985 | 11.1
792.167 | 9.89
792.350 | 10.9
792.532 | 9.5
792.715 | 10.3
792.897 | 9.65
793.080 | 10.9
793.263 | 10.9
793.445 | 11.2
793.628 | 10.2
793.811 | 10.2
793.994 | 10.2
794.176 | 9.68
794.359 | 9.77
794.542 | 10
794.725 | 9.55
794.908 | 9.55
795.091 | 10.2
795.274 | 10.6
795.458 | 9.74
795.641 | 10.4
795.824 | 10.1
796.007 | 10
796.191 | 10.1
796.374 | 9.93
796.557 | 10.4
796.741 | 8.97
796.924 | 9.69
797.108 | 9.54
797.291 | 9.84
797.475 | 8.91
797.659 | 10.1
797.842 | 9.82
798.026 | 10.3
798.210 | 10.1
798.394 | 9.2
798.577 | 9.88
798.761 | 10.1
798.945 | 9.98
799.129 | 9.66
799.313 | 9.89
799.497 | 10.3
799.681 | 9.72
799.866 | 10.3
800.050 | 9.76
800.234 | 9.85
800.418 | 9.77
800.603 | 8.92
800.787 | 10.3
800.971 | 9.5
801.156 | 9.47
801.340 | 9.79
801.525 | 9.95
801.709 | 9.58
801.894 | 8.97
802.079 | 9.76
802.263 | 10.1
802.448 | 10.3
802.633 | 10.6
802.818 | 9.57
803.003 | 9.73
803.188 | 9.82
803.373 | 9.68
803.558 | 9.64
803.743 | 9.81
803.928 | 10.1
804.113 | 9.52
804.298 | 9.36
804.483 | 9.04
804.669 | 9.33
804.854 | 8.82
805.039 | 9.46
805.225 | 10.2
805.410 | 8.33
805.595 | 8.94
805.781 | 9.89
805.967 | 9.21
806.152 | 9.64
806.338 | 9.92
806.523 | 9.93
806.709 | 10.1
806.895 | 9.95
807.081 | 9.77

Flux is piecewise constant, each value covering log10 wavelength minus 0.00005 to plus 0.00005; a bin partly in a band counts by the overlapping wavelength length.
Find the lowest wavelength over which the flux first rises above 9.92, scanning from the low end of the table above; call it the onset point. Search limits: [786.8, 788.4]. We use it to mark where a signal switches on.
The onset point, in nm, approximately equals 787.077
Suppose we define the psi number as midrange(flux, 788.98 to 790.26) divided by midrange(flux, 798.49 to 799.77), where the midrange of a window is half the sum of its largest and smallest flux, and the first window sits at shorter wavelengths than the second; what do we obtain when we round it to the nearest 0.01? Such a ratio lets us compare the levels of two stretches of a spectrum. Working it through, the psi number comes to 1.04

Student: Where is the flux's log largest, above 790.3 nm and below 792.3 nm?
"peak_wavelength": 791.985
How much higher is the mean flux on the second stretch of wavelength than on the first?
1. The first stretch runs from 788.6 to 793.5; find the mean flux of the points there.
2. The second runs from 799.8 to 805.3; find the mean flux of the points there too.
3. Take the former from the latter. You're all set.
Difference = -0.64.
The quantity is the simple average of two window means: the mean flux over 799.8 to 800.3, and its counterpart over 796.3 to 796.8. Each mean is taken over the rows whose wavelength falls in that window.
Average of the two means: 9.9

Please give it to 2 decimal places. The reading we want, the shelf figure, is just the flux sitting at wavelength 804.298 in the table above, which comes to 9.36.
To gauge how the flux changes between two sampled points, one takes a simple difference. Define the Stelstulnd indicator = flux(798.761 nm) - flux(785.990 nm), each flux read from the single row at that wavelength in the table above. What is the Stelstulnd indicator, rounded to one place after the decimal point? 1.1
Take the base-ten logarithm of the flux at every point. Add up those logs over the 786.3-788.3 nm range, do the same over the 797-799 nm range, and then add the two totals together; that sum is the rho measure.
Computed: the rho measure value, 22.0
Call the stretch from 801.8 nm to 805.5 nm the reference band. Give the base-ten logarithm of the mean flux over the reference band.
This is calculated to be 0.98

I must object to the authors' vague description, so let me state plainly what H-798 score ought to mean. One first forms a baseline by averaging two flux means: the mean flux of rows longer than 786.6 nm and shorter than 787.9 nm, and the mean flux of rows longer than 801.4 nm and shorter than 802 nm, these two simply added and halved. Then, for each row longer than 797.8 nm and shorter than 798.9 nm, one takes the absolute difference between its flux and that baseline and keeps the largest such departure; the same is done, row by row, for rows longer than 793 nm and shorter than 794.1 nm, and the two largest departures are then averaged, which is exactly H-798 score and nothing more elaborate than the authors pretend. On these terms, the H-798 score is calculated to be 1.0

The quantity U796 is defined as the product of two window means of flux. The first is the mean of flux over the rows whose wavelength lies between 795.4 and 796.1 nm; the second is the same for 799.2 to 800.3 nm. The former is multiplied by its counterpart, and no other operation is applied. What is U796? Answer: 100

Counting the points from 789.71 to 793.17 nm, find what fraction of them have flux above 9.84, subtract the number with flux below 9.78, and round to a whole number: -3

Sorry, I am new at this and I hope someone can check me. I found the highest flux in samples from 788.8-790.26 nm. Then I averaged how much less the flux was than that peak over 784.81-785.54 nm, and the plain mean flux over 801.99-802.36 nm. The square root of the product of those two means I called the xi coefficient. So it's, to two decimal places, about 3.28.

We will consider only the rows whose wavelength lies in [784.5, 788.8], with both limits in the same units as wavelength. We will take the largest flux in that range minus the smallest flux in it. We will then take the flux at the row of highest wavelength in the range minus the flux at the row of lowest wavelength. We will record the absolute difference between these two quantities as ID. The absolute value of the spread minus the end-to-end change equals 1.8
